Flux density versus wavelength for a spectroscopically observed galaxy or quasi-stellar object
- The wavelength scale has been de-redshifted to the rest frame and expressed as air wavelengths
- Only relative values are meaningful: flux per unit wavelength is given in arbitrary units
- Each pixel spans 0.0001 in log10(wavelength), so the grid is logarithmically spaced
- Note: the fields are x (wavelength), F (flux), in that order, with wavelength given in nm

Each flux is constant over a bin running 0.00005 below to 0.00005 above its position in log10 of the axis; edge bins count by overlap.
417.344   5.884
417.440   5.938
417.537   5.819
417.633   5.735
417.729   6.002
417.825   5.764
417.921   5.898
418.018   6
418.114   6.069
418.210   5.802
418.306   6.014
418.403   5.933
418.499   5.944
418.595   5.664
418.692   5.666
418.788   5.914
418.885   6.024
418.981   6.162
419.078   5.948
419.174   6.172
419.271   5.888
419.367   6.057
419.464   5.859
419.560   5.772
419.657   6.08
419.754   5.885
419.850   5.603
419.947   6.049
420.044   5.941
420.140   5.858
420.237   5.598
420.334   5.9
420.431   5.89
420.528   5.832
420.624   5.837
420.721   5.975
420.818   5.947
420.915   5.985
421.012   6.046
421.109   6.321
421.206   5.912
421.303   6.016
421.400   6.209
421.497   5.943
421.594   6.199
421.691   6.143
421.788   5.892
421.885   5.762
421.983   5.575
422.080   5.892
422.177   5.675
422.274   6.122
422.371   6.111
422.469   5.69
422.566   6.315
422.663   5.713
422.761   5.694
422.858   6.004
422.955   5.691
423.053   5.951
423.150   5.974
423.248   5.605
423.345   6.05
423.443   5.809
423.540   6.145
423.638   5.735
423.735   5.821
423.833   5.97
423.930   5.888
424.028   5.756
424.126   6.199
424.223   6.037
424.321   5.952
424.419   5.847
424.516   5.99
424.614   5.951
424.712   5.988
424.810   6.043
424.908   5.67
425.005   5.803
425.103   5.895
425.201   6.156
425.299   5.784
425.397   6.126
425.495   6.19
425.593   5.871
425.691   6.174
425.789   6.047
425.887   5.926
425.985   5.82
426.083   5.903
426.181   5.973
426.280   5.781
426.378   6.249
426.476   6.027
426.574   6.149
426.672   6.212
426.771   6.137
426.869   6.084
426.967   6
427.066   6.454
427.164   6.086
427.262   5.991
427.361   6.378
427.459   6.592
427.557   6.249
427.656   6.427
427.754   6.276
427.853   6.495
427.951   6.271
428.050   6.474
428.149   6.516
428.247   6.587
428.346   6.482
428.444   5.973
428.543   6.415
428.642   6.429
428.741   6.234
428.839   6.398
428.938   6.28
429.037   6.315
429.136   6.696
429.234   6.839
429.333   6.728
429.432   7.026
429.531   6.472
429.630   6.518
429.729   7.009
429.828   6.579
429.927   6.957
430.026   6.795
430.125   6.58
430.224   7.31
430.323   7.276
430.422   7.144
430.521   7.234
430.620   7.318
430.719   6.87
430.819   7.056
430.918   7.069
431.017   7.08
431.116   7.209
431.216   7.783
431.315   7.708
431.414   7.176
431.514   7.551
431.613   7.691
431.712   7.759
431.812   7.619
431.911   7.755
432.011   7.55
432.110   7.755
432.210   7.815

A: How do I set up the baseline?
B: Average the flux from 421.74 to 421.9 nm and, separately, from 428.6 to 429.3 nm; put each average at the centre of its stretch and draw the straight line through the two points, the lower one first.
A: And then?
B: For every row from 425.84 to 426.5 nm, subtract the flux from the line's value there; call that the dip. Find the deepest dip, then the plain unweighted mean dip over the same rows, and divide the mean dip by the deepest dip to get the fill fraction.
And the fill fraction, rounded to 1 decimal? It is 0.6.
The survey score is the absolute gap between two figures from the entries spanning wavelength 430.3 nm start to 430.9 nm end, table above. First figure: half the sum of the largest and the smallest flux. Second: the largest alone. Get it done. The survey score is 0.224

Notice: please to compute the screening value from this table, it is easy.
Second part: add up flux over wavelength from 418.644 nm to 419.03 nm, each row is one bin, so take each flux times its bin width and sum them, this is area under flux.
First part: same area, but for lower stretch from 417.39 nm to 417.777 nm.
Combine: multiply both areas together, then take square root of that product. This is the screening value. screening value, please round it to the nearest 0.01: 2.28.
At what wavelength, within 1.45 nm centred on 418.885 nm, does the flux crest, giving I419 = 419.174 nm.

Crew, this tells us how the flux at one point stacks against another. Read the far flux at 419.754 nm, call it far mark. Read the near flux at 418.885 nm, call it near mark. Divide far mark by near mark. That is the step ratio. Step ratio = 0.98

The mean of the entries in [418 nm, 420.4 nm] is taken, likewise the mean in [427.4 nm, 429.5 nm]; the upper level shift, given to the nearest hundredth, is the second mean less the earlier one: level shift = 0.55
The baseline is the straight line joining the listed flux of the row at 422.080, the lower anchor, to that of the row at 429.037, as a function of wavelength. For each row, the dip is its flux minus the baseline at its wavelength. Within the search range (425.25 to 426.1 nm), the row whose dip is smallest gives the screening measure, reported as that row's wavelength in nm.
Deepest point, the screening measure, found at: 425.985 nm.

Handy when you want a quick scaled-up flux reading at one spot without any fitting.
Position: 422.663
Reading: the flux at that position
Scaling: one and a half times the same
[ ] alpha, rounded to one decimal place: 8.6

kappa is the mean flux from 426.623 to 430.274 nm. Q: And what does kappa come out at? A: 6.5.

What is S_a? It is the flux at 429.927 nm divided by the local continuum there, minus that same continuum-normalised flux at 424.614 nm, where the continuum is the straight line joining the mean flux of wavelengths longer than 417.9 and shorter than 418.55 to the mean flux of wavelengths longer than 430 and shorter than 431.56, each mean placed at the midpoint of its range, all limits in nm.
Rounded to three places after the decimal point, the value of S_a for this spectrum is 0.074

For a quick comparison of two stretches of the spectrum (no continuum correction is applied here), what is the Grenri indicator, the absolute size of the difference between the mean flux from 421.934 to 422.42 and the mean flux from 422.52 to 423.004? 0.01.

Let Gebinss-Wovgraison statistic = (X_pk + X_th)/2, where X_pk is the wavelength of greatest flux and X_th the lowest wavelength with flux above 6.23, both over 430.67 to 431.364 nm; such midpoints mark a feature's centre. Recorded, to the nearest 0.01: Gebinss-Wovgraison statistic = 430.97 nm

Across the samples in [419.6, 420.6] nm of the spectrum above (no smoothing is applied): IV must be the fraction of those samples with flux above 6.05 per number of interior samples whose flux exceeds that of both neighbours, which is 0.05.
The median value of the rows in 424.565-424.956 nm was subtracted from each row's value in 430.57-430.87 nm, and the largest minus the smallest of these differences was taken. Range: 0.45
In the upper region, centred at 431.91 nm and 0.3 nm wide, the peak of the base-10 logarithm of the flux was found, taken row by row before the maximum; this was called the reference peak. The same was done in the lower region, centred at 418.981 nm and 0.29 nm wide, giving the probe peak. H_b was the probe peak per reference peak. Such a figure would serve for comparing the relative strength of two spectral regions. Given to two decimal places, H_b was 0.89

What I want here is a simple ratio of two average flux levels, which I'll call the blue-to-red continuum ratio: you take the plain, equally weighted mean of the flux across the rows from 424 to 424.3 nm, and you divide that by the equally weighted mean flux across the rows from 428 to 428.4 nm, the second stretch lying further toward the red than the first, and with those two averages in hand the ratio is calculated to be 0.92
